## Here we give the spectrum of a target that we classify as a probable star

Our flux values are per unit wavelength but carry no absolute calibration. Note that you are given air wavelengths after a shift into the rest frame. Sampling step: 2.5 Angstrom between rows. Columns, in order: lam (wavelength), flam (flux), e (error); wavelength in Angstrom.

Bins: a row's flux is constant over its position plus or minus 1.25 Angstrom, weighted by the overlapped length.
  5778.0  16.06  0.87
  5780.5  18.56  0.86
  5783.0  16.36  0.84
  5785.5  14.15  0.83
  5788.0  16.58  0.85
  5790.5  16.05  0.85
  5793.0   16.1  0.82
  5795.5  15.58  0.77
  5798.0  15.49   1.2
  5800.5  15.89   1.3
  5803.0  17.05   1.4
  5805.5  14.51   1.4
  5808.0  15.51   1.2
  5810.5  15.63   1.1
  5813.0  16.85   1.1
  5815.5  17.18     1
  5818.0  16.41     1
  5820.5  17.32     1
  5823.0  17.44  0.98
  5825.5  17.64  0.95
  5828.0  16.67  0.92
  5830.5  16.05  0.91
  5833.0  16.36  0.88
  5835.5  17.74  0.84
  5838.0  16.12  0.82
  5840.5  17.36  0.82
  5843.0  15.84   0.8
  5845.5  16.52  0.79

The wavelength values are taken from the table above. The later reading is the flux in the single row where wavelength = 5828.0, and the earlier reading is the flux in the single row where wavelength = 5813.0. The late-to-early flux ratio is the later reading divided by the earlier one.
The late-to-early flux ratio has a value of 0.99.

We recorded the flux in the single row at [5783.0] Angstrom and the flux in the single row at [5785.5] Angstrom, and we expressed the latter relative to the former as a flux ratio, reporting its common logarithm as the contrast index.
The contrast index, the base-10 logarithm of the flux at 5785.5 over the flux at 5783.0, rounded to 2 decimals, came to -0.06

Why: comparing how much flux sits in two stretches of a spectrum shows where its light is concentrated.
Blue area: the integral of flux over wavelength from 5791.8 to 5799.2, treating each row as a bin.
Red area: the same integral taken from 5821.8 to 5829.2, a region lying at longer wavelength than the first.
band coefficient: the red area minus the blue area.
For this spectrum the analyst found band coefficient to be 11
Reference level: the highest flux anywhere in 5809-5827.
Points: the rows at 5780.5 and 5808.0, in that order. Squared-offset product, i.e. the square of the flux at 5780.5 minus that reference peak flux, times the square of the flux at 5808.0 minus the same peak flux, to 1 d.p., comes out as 3.8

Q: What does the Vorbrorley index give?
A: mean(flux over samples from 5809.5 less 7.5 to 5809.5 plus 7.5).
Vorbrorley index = 16.1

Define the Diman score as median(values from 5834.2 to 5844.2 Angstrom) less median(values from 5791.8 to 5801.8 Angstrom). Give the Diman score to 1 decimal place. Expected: 1.0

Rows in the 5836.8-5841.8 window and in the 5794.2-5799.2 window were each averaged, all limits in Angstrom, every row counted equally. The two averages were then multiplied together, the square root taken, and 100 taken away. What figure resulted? -83.9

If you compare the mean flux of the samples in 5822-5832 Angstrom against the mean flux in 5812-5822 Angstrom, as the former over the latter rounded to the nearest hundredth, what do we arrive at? 1.00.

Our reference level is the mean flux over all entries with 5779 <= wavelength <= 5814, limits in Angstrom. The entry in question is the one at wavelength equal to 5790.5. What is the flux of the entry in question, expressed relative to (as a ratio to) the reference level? 1.00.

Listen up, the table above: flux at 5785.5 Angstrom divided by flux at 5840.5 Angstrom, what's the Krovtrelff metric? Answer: 0.82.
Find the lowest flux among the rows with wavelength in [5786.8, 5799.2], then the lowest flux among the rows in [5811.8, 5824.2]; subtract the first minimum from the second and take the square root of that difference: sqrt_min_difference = 1.0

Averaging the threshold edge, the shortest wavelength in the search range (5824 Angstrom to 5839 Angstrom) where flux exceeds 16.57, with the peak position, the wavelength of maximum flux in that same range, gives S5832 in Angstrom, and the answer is 5830.5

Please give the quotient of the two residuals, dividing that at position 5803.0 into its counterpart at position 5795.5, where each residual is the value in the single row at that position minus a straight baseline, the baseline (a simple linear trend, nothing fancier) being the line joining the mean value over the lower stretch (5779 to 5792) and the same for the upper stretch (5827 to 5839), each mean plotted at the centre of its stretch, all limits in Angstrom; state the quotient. -1.3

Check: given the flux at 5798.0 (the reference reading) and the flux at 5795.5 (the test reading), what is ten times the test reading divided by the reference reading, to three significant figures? 10.1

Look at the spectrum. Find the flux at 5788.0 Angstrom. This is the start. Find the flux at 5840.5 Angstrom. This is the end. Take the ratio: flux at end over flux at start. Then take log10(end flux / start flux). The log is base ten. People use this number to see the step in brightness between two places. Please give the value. 0.020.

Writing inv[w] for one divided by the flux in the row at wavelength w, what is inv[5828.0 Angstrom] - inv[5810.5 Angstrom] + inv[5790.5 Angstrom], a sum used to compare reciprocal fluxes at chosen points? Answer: 0.058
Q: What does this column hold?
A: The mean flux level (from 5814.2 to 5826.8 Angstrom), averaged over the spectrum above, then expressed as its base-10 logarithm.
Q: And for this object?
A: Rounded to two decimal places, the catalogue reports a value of 1.24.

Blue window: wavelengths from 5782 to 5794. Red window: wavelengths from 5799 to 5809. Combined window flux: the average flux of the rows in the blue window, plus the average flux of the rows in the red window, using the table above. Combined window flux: 31.6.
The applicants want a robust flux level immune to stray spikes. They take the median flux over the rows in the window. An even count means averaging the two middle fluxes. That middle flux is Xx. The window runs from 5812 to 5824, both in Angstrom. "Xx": 17.2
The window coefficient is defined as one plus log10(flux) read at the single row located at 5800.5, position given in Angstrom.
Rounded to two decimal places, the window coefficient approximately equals 2.20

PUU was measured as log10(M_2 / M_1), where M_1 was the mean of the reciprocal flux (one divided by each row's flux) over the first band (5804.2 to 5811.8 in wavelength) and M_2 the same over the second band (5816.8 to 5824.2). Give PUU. -0.05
